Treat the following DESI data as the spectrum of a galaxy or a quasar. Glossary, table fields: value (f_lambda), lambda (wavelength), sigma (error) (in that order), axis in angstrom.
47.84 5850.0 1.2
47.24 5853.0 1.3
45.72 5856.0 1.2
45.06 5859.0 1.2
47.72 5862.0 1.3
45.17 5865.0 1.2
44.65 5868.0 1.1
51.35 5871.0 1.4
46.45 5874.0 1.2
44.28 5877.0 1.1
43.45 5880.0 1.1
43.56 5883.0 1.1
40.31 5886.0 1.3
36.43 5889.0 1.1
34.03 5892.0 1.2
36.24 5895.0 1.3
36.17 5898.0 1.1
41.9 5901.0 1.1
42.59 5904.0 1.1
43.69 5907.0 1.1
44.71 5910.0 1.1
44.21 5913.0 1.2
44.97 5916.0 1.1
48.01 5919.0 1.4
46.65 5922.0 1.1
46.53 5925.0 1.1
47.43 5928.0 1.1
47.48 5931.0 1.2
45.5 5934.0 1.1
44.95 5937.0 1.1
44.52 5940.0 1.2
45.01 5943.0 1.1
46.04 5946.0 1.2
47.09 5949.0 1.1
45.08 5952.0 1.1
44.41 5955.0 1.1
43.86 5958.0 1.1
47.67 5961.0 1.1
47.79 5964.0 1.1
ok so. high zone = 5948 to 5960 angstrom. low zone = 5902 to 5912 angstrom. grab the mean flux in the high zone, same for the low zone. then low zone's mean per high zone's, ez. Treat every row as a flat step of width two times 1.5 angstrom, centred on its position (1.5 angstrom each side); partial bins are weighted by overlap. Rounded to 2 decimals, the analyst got 0.97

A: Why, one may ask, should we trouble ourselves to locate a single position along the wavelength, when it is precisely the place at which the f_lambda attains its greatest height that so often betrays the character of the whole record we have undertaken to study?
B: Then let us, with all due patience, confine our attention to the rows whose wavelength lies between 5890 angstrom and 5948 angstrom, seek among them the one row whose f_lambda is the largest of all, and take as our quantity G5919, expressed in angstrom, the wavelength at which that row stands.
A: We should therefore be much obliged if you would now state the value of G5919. 5919.0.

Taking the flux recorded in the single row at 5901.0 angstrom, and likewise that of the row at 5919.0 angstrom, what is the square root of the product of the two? 44.9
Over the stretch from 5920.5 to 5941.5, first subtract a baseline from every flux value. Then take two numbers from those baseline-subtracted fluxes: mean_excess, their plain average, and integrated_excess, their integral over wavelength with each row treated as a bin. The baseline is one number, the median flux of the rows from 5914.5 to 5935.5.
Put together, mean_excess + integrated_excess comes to -11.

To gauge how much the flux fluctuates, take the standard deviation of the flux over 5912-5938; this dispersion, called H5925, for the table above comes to 1.3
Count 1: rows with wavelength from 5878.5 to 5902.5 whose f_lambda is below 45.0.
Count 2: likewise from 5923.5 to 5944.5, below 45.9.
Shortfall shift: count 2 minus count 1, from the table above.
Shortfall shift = -4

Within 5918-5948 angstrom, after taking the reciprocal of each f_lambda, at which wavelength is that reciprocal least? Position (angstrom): 5919.0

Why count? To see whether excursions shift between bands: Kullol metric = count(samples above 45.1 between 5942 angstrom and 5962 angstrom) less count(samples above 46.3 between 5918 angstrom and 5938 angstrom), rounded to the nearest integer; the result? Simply -2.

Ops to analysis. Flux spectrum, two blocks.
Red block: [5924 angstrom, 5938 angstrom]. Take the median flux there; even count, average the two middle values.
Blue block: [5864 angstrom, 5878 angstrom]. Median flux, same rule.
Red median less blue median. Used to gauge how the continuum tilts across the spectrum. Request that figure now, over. 1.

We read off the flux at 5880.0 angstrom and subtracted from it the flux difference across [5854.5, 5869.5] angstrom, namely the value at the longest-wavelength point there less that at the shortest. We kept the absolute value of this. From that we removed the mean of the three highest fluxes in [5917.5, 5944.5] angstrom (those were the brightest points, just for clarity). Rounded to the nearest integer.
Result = -3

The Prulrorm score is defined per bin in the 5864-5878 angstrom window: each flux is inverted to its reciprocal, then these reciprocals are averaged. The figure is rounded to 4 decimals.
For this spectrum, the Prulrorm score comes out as 0.0216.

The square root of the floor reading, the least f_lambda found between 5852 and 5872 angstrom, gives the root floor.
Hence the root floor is 6.68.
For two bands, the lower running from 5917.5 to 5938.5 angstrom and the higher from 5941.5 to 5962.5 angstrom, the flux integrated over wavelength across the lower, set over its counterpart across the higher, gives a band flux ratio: 1.02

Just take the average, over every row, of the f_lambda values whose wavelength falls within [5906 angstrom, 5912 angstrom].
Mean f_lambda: 44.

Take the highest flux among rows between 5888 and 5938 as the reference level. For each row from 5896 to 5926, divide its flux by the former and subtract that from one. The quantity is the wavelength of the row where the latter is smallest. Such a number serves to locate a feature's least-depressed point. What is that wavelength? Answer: 5919.0 angstrom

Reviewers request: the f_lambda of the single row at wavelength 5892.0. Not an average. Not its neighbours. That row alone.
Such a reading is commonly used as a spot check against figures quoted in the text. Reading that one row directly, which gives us 34.03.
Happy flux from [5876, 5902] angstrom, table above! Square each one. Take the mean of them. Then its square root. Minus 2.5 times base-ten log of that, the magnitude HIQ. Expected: -4.00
